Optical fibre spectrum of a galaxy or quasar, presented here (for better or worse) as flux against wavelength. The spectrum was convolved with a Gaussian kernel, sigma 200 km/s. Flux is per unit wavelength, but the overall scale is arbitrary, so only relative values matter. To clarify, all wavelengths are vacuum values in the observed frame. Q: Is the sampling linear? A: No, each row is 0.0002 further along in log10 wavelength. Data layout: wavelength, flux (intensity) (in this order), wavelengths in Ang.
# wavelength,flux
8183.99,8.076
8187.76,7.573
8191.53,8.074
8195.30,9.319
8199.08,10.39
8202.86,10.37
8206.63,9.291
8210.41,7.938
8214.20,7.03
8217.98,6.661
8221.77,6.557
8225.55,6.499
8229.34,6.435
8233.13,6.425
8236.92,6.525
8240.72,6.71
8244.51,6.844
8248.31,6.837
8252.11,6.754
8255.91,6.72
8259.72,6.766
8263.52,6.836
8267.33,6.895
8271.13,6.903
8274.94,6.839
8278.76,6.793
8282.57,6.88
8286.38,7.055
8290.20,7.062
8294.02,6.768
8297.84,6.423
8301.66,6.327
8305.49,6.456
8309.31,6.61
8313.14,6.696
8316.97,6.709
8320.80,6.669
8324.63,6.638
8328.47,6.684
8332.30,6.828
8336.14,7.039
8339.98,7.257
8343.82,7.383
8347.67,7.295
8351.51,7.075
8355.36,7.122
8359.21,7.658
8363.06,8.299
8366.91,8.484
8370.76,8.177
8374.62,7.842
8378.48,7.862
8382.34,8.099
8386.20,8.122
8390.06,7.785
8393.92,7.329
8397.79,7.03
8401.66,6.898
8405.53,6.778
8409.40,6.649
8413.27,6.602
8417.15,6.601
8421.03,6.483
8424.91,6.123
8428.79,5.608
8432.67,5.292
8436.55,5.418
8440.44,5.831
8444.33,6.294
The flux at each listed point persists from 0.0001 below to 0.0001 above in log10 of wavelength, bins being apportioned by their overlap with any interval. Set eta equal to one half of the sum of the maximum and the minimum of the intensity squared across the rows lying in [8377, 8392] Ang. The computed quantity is 63.3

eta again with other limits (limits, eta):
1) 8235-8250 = 44.7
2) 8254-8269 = 46.3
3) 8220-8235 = 42.1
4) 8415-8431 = 37.5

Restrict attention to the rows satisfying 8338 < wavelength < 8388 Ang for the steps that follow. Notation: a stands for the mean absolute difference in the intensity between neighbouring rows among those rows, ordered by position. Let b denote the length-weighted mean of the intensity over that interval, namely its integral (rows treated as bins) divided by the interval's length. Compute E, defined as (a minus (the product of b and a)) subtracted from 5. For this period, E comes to 6.6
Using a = 0.230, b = 7.74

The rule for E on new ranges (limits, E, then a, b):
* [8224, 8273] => 5.4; 0.067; 6.71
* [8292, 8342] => 5.7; 0.126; 6.70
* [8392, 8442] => 6.2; 0.215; 6.36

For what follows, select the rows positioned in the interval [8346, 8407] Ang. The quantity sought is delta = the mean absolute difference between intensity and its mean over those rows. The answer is 0.47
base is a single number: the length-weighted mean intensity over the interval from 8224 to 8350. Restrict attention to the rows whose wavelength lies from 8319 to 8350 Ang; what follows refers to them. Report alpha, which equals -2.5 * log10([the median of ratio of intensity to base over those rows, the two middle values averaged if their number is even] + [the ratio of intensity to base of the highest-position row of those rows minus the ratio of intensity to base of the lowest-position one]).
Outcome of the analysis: -0.1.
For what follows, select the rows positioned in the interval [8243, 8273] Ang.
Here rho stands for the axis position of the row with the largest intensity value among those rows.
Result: 8271.13 Ang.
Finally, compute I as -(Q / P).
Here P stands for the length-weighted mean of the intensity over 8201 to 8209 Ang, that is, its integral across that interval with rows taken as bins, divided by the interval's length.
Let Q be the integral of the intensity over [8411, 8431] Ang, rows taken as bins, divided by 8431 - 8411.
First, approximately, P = 9.7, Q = 6.3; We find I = -0.65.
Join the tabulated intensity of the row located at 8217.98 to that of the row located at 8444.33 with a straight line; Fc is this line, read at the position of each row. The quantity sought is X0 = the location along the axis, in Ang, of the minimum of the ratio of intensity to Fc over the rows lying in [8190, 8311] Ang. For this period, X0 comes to 8233.13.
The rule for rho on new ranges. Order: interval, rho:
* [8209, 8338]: 8210.41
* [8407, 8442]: 8409.40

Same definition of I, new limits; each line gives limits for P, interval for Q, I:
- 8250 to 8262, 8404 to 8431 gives -0.95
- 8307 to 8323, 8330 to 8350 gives -1.07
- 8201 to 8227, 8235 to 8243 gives -0.85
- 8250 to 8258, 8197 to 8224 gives -1.23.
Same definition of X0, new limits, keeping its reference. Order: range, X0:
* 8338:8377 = 8351.51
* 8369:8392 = 8390.06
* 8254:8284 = 8255.91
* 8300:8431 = 8428.79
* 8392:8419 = 8413.27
